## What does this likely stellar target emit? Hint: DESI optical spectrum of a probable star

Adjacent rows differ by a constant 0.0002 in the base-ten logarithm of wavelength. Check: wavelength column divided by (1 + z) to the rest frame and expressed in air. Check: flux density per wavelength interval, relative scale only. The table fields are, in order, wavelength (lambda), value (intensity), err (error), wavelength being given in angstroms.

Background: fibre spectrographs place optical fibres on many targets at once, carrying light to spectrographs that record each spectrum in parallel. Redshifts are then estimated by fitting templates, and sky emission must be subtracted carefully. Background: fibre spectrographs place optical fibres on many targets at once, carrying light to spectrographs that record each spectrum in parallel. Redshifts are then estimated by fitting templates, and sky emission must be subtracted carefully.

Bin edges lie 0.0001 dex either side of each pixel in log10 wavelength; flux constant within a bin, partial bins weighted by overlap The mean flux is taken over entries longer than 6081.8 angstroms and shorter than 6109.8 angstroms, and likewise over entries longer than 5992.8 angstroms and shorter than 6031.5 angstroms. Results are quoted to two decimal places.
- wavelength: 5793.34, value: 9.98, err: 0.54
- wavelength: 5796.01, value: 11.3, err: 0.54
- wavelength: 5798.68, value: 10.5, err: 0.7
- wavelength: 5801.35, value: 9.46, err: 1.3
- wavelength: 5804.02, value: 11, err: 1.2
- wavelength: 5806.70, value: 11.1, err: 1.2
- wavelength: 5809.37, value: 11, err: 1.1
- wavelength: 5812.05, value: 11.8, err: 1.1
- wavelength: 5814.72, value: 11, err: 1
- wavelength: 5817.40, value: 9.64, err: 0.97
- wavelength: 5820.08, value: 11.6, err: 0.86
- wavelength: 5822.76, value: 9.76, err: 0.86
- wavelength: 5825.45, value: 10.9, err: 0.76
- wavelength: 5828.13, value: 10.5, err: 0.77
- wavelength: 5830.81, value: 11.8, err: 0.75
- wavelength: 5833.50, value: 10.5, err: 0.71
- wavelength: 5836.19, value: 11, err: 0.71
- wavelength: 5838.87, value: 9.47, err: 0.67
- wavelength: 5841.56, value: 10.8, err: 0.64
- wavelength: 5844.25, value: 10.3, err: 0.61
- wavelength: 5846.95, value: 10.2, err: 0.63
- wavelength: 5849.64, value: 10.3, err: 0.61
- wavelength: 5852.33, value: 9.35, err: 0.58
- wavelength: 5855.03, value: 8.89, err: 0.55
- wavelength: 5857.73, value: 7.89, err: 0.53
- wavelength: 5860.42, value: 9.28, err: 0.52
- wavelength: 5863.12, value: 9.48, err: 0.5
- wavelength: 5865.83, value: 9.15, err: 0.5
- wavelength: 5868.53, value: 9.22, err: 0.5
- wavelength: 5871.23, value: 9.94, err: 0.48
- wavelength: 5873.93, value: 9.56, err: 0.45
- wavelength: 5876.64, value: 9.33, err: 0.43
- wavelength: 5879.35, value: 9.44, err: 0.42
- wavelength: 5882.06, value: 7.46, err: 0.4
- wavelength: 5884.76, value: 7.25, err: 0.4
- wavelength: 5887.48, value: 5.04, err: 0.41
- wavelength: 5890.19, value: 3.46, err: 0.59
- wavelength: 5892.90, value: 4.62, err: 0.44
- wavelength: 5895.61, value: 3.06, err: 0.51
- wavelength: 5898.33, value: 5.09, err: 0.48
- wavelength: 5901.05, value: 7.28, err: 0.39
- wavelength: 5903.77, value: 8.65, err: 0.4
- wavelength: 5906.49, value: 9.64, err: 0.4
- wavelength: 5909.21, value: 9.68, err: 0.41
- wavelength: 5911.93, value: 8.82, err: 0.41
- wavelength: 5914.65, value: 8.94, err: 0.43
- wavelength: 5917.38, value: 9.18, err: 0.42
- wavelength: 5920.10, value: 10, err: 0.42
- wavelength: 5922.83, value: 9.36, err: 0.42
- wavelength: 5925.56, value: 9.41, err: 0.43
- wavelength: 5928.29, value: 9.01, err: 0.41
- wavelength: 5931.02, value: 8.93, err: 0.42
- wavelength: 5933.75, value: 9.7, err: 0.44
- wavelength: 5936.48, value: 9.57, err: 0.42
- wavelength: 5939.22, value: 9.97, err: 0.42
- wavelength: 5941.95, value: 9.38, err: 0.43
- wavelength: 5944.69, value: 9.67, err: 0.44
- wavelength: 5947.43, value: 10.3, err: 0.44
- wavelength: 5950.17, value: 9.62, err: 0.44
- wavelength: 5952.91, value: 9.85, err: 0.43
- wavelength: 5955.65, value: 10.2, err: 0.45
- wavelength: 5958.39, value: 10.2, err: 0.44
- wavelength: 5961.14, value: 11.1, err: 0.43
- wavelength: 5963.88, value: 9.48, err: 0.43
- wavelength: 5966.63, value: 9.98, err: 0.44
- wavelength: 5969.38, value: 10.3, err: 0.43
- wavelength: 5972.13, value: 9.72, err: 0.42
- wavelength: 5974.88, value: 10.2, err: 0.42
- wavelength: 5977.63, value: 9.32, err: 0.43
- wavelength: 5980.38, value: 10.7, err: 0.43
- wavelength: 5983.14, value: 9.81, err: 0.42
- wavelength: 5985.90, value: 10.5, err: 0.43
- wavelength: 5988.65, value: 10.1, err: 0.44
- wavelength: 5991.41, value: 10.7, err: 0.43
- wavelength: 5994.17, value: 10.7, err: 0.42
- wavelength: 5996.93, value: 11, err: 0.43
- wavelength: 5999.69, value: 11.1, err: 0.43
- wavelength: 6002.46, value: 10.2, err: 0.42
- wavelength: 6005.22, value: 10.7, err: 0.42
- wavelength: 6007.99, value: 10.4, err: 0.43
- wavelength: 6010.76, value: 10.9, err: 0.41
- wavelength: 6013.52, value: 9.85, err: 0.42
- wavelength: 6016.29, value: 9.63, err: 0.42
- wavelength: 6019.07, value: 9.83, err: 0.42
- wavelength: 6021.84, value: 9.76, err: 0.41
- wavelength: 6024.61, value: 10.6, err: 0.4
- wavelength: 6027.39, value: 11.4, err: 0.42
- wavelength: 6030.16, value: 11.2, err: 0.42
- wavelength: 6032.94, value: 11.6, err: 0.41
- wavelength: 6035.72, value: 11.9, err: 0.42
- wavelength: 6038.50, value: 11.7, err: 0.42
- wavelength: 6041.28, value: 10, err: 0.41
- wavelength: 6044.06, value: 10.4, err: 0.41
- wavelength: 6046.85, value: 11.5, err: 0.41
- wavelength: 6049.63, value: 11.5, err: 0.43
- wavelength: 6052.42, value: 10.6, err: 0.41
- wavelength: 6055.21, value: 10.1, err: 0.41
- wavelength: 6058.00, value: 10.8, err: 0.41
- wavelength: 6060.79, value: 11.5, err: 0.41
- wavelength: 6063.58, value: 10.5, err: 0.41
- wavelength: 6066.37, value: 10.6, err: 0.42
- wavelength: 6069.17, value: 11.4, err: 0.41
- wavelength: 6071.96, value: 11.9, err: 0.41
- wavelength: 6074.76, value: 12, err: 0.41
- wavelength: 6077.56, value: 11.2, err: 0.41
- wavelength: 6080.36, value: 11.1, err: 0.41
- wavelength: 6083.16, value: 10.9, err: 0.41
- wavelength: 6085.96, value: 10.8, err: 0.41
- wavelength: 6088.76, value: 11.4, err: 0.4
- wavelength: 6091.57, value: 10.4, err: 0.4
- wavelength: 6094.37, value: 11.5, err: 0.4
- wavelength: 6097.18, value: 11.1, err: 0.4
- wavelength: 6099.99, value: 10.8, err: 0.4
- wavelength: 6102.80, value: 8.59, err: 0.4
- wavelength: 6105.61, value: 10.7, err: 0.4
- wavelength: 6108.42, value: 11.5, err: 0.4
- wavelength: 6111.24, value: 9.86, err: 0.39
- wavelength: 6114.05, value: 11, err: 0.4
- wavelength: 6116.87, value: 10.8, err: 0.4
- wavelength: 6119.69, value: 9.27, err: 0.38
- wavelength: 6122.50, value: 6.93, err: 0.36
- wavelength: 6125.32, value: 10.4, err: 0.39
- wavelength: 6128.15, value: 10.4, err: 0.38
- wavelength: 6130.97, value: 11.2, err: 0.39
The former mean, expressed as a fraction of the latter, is 1.02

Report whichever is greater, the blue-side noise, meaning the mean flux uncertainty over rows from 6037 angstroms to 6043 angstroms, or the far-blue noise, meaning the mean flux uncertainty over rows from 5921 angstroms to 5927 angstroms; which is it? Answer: 0.42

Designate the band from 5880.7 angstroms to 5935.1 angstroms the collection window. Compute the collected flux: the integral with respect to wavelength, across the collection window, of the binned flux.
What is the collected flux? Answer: 421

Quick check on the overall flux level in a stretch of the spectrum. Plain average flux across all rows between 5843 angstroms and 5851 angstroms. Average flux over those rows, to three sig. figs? 10.3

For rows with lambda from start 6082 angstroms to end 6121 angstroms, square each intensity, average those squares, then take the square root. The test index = 10.6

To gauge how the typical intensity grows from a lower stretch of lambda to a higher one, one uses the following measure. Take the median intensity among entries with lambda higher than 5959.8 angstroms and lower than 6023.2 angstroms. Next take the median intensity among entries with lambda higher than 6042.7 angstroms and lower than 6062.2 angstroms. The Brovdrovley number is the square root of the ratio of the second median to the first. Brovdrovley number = 1.03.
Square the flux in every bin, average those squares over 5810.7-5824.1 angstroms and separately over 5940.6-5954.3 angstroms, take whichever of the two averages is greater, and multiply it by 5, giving 583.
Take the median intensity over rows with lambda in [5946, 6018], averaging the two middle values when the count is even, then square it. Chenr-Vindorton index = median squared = 104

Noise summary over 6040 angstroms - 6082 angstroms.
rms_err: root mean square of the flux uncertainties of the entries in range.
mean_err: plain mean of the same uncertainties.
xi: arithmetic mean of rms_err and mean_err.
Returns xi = 0.412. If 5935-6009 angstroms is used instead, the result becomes 0.430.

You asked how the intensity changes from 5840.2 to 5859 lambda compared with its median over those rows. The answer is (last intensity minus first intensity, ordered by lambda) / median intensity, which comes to -0.29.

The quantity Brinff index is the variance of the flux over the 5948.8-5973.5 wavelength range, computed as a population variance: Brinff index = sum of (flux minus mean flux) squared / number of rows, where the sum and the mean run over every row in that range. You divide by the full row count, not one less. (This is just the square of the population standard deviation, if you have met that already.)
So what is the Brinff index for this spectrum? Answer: 0.21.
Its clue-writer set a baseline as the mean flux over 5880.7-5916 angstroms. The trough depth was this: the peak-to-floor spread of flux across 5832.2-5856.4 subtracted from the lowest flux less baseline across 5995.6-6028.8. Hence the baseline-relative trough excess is 0.7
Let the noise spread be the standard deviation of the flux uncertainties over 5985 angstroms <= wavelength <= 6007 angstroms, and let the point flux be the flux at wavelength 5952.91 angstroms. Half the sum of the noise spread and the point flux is 4.93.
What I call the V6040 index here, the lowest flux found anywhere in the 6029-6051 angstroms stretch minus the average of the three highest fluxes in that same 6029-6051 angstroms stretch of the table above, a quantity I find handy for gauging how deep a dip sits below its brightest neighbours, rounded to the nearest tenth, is -1.7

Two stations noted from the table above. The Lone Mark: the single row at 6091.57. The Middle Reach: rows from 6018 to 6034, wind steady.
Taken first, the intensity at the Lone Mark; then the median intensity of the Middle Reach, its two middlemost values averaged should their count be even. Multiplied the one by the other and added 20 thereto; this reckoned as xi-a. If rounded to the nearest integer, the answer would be 133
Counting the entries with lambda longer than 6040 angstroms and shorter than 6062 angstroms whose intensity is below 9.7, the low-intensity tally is 0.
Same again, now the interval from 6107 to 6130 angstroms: 2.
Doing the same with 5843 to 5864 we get 5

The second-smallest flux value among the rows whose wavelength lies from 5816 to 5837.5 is 9.76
